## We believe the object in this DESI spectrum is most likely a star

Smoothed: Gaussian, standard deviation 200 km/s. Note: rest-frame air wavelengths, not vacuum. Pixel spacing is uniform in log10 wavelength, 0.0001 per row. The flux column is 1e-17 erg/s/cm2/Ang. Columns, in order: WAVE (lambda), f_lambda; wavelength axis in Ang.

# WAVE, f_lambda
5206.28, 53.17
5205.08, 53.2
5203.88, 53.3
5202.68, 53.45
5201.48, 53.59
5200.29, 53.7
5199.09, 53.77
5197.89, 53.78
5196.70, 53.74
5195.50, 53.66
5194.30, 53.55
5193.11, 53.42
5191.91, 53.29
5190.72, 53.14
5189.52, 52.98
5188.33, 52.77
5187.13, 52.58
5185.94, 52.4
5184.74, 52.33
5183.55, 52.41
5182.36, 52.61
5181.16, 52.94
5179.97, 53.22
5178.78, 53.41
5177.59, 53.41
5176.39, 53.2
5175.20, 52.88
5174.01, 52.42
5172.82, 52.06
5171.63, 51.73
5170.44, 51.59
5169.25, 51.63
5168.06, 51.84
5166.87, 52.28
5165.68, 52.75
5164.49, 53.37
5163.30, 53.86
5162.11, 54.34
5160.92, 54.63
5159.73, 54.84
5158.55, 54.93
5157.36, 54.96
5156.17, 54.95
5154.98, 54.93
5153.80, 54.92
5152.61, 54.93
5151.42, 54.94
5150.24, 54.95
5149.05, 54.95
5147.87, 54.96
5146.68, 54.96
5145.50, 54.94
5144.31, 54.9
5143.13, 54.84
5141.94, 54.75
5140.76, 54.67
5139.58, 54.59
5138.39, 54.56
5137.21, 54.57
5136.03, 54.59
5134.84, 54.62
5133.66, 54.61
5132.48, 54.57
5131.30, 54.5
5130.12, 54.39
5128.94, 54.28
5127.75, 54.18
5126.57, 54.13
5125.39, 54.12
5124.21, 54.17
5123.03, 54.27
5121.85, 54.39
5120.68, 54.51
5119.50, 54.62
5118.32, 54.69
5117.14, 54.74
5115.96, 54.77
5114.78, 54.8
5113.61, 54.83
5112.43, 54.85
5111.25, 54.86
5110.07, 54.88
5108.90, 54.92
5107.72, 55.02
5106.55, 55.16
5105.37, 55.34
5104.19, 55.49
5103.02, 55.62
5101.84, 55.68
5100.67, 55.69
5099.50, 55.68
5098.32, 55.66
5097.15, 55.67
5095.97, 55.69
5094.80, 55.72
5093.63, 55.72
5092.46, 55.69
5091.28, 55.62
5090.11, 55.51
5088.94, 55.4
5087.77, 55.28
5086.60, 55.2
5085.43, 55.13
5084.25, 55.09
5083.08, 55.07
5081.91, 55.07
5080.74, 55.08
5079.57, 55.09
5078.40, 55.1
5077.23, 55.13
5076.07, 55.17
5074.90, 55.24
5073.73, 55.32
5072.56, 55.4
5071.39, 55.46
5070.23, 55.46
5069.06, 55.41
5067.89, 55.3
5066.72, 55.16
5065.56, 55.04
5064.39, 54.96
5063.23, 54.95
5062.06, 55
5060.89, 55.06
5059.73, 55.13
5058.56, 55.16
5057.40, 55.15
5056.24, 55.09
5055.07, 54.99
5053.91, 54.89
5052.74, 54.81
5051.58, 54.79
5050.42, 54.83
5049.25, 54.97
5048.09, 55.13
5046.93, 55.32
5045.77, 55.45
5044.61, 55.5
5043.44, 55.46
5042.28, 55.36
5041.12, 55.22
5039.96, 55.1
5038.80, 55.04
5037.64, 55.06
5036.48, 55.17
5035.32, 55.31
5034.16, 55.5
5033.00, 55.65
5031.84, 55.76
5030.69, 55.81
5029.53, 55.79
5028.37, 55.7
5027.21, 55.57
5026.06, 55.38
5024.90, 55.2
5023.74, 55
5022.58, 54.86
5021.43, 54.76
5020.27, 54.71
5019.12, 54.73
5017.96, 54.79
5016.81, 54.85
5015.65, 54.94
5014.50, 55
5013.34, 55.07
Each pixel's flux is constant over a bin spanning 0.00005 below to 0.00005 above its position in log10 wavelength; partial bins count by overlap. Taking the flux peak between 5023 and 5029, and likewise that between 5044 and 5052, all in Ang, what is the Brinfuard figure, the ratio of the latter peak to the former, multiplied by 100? 100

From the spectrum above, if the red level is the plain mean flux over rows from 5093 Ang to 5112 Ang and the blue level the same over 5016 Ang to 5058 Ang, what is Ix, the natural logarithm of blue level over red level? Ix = -0.0043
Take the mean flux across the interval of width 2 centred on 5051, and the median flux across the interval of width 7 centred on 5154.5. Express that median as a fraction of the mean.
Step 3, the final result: 1.00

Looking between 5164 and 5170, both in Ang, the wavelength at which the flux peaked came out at 5164.49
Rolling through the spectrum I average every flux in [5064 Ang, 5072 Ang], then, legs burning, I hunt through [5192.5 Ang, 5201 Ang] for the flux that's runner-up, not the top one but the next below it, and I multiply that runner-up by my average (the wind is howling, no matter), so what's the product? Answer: 2971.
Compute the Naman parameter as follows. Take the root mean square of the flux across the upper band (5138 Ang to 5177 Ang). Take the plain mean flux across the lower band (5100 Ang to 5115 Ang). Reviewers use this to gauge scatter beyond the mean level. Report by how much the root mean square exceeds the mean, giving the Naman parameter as -1.2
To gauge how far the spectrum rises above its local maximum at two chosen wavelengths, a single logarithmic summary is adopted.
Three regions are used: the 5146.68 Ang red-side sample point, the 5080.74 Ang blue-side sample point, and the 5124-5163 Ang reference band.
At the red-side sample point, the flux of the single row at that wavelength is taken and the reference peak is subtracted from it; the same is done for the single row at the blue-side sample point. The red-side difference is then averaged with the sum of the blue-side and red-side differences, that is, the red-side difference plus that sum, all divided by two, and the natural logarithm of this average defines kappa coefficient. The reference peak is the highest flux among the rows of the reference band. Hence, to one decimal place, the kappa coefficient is -2.8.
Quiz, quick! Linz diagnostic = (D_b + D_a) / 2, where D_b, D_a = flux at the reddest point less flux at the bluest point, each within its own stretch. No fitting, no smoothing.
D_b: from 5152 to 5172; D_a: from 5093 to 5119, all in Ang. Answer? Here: -2.1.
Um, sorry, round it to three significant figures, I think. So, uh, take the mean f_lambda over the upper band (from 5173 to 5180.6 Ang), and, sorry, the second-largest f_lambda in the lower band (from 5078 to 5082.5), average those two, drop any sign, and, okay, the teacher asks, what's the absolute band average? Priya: 54.1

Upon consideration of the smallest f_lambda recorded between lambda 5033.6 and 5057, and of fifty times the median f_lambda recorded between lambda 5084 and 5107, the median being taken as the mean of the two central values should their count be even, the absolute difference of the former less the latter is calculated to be 2726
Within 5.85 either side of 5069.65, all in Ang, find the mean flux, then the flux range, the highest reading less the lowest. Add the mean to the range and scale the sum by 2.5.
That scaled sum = 139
